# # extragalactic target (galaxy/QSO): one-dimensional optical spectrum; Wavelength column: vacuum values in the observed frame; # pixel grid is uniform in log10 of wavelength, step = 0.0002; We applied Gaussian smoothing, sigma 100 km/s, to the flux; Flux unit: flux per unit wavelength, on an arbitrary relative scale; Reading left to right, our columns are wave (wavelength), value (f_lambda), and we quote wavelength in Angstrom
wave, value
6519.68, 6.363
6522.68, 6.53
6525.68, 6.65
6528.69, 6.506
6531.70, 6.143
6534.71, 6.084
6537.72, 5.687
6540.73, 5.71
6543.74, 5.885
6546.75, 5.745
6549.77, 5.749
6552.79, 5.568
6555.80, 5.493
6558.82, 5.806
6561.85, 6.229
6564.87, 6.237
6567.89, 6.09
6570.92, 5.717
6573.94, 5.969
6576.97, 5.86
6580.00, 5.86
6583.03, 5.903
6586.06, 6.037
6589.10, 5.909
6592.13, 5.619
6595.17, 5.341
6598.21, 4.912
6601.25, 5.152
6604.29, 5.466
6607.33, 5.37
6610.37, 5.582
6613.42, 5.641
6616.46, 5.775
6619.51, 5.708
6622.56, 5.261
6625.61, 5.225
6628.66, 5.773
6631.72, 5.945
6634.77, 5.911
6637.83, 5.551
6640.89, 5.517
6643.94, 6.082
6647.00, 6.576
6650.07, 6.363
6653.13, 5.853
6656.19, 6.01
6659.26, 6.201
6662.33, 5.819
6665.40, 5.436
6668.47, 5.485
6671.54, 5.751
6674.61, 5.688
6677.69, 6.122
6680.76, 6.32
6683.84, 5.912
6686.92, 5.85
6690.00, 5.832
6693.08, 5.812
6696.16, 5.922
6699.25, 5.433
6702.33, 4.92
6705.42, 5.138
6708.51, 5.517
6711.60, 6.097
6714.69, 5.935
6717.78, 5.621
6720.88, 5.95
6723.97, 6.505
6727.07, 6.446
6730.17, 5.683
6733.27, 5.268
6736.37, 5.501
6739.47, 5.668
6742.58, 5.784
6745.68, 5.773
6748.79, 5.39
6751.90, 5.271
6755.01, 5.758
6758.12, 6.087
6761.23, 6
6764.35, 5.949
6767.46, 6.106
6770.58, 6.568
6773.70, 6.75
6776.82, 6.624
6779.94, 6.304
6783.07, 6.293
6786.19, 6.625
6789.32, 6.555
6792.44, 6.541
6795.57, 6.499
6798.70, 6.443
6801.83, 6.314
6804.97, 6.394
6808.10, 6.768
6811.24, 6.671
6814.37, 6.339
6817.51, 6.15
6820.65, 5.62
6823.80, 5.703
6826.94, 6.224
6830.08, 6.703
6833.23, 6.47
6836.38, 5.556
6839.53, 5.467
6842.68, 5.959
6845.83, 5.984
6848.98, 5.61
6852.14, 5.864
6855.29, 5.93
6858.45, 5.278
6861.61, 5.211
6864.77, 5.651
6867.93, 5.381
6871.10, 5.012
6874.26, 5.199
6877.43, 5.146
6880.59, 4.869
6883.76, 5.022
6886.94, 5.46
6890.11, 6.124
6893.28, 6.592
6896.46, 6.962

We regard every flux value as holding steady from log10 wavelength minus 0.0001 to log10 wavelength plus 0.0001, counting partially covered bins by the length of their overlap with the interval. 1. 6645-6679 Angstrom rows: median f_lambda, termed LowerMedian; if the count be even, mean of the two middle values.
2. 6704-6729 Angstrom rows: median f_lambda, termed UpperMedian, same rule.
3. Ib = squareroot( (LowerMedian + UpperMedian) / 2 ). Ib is 2.43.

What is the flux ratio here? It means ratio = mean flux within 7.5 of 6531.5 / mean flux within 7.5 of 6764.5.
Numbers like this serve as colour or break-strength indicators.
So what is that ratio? 1.01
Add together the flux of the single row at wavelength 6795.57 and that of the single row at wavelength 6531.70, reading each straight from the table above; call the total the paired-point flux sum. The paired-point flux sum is 12.6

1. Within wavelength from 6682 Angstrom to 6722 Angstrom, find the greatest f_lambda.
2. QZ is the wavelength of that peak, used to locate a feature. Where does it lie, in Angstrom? 6711.60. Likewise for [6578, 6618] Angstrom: 6586.06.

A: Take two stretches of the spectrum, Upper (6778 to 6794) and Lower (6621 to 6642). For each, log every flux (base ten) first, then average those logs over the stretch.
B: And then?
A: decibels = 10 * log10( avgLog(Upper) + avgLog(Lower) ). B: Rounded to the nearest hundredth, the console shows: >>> 1.93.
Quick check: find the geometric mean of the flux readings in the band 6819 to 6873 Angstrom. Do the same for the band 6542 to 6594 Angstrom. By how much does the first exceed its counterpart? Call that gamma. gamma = -0.13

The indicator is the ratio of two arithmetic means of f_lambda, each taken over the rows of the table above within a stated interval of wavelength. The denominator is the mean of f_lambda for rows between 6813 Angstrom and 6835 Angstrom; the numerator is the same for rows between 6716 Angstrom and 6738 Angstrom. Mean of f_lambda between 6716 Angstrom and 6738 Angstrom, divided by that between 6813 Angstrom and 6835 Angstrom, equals 0.95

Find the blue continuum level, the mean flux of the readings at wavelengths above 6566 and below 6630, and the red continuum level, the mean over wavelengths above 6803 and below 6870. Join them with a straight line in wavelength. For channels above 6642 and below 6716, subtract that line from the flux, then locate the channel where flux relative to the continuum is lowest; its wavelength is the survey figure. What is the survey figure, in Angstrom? 6702.33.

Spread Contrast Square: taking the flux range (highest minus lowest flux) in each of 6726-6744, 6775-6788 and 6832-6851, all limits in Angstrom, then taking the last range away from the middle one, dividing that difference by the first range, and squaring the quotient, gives 0.32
